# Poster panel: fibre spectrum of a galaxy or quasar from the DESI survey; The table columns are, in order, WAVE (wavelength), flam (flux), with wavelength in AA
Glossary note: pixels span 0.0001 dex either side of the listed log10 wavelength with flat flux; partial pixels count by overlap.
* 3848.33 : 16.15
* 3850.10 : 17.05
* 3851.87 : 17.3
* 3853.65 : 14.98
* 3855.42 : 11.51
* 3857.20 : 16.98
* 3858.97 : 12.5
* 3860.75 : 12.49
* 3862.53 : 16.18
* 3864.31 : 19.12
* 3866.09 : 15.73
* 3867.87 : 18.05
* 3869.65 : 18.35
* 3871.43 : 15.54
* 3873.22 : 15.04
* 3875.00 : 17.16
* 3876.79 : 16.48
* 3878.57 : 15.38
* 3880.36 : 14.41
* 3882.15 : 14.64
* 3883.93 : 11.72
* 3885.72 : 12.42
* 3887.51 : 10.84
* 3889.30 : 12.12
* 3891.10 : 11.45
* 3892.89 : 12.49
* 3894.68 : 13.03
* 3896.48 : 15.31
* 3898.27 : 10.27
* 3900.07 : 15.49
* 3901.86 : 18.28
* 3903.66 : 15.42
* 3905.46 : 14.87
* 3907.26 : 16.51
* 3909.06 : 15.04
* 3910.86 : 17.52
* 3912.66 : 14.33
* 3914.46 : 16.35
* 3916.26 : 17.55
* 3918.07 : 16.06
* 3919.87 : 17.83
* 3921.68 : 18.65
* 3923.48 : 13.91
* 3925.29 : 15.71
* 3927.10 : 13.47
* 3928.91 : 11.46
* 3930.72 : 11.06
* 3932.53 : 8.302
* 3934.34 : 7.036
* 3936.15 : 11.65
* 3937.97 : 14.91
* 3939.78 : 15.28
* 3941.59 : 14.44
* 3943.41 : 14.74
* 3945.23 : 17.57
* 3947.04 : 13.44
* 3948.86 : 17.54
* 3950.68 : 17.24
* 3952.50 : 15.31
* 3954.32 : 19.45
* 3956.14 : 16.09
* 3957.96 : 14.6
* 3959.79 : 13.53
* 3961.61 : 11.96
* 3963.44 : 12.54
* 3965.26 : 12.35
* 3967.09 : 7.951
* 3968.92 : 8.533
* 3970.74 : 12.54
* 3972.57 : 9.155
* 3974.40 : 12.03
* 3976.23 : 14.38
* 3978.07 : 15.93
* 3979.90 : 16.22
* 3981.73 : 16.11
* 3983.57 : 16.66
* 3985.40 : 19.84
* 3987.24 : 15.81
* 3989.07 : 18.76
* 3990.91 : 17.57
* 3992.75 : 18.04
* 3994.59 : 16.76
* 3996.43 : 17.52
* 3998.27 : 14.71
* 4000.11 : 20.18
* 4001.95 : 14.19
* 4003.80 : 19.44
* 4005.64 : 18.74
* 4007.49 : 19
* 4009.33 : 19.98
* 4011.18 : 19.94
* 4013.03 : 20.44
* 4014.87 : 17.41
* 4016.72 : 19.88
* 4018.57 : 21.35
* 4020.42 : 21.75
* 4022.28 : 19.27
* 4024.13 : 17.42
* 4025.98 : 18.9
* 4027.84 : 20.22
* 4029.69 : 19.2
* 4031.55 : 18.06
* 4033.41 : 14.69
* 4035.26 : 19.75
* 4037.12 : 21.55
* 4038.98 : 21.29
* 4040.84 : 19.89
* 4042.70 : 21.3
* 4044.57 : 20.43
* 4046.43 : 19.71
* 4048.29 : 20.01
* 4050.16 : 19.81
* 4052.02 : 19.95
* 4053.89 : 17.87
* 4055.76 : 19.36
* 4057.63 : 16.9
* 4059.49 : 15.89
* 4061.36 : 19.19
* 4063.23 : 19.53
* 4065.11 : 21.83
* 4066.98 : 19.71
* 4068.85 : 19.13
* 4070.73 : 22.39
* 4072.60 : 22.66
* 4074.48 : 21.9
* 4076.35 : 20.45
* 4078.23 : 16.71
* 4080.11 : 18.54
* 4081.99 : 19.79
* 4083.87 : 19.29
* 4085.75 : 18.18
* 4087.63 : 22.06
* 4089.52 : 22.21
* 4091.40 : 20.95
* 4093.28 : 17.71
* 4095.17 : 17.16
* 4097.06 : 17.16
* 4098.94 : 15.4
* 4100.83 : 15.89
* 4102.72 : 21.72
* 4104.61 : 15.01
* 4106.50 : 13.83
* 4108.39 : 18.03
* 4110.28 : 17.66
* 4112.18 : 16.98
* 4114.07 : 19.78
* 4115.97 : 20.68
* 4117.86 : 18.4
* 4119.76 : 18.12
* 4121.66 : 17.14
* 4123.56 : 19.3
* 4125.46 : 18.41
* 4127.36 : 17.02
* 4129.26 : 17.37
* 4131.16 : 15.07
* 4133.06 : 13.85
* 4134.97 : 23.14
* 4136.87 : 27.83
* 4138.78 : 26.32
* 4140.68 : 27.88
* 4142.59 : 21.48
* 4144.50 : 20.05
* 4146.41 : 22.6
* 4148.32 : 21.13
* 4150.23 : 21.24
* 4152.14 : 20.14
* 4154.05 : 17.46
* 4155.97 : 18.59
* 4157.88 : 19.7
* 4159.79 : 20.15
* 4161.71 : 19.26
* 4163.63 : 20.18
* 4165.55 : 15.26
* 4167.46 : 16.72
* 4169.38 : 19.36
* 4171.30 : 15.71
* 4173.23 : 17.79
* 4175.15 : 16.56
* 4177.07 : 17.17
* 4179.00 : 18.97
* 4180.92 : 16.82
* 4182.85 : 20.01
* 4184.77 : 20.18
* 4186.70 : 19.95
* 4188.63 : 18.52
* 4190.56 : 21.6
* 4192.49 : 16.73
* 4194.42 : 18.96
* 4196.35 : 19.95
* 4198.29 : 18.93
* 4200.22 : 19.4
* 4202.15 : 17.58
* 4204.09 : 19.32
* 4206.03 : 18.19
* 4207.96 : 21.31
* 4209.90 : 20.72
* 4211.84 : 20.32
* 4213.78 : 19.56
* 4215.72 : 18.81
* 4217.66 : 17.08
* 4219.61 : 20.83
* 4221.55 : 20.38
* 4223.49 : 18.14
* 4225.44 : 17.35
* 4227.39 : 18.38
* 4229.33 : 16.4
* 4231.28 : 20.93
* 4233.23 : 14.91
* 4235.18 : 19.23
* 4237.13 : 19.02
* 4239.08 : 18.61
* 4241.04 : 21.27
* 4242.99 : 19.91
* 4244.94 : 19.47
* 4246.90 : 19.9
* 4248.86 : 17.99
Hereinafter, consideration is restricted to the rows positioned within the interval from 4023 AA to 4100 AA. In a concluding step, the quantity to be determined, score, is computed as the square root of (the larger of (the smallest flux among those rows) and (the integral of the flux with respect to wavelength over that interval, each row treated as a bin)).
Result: 39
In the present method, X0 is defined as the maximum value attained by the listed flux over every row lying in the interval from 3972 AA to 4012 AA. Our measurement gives 20.18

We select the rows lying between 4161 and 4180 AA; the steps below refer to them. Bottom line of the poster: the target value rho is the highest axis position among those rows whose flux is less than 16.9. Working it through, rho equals 4175.15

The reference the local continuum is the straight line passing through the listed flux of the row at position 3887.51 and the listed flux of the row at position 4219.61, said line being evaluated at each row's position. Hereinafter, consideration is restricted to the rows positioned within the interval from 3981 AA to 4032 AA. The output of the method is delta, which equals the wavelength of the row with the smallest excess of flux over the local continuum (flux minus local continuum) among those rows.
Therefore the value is 4001.95 AA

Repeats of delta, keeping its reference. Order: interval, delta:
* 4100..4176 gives 4133.06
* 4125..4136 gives 4133.06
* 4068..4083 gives 4078.23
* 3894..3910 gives 3898.27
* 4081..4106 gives 4104.61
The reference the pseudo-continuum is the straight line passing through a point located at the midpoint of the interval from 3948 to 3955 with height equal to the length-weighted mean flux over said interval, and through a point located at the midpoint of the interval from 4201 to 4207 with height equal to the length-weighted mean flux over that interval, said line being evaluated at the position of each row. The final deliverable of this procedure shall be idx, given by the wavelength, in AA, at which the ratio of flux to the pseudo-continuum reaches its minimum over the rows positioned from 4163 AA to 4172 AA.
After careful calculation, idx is 4165.55 AA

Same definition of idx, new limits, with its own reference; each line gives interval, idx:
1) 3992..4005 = 4001.95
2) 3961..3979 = 3967.09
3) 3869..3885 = 3883.93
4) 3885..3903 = 3898.27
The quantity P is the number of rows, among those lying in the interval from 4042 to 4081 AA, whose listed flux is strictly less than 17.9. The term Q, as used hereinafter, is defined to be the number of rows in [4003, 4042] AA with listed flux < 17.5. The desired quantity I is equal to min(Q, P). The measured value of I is 3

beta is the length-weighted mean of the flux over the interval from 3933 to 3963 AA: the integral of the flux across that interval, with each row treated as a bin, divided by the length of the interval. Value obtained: 14.5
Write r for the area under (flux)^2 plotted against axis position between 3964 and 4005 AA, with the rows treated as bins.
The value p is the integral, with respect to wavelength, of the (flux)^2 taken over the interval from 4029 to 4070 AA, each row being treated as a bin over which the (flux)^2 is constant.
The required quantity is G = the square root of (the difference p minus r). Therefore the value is 74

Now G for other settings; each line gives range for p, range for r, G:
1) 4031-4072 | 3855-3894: 85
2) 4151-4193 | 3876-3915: 80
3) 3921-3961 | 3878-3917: 19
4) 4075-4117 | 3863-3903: 75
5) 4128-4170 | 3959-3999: 94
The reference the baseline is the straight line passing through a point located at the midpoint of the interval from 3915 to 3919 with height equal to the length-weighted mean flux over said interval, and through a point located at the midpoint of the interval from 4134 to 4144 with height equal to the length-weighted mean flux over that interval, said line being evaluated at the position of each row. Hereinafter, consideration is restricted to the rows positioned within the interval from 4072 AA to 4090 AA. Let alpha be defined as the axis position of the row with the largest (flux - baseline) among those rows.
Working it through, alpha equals 4072.60 AA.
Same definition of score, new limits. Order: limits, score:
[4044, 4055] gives 15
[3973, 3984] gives 13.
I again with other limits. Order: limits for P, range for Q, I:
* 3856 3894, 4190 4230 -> 4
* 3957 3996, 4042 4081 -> 3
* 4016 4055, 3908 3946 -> 3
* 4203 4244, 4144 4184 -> 4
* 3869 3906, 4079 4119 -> 7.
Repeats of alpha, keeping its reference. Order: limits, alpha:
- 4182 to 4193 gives 4190.56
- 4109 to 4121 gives 4115.97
